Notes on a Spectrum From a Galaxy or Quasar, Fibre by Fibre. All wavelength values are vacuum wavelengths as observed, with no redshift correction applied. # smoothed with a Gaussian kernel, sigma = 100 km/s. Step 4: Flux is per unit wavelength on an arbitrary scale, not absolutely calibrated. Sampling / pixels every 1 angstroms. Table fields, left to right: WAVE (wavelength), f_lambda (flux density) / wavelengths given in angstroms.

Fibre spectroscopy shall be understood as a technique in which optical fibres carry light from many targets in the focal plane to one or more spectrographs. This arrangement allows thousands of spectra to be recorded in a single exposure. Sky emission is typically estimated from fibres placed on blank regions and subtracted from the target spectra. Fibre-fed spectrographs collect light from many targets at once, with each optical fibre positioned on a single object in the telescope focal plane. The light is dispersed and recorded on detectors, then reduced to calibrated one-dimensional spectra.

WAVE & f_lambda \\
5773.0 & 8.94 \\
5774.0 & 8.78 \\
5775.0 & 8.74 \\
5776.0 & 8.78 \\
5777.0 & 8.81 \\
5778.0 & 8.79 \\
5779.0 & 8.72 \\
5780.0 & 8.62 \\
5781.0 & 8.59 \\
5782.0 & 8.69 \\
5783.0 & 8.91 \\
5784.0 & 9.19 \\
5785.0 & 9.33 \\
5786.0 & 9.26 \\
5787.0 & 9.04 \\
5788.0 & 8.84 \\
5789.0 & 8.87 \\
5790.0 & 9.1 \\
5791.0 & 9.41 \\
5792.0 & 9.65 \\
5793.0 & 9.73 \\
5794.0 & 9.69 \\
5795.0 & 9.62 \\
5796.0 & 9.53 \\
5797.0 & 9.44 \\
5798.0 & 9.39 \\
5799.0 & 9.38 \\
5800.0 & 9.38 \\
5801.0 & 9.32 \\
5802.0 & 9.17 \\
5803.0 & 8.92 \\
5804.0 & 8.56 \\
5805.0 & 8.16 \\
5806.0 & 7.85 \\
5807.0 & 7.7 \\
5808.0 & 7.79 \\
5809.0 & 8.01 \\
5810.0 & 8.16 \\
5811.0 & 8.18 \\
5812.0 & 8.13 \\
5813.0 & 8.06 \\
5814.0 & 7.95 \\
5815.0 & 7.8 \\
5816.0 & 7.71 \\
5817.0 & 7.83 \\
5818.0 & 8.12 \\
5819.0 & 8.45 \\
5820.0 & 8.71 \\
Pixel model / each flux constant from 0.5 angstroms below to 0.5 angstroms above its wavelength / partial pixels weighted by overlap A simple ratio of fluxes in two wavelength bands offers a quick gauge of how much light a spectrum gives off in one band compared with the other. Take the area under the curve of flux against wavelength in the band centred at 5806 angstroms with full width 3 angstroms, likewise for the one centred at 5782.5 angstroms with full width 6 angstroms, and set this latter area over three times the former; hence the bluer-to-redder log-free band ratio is 0.75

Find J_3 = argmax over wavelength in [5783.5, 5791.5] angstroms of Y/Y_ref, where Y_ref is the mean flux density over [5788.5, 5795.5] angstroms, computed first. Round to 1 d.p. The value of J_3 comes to 5791.0 angstroms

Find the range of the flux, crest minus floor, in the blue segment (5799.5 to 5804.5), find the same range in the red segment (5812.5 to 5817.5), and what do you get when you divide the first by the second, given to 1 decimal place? 2.3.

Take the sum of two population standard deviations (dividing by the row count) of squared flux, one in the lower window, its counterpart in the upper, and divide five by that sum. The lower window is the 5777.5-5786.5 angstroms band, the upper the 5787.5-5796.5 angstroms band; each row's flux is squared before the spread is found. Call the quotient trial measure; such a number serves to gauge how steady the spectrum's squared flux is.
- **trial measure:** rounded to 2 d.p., 0.45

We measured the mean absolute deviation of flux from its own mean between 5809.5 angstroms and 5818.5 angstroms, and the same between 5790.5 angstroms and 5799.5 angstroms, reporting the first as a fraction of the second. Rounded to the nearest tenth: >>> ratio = 1.3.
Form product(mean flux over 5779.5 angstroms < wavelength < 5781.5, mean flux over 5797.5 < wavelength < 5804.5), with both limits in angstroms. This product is 78.8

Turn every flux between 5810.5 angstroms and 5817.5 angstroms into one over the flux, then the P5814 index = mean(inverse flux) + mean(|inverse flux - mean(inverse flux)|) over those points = 0.128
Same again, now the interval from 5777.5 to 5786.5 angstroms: 0.115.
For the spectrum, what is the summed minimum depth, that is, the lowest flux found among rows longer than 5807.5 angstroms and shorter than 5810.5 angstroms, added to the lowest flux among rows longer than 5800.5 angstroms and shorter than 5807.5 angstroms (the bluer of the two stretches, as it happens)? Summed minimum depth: 15.5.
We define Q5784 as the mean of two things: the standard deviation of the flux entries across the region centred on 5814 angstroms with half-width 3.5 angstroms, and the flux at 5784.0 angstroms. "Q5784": 4.68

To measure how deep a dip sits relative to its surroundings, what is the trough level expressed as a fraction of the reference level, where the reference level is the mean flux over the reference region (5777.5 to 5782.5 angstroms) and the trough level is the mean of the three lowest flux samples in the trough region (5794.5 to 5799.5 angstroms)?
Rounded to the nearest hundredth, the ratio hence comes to 1.08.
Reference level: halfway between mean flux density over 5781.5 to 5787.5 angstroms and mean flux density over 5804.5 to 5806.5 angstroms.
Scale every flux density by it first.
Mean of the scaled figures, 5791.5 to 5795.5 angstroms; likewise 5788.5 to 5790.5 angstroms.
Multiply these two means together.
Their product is 1.19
